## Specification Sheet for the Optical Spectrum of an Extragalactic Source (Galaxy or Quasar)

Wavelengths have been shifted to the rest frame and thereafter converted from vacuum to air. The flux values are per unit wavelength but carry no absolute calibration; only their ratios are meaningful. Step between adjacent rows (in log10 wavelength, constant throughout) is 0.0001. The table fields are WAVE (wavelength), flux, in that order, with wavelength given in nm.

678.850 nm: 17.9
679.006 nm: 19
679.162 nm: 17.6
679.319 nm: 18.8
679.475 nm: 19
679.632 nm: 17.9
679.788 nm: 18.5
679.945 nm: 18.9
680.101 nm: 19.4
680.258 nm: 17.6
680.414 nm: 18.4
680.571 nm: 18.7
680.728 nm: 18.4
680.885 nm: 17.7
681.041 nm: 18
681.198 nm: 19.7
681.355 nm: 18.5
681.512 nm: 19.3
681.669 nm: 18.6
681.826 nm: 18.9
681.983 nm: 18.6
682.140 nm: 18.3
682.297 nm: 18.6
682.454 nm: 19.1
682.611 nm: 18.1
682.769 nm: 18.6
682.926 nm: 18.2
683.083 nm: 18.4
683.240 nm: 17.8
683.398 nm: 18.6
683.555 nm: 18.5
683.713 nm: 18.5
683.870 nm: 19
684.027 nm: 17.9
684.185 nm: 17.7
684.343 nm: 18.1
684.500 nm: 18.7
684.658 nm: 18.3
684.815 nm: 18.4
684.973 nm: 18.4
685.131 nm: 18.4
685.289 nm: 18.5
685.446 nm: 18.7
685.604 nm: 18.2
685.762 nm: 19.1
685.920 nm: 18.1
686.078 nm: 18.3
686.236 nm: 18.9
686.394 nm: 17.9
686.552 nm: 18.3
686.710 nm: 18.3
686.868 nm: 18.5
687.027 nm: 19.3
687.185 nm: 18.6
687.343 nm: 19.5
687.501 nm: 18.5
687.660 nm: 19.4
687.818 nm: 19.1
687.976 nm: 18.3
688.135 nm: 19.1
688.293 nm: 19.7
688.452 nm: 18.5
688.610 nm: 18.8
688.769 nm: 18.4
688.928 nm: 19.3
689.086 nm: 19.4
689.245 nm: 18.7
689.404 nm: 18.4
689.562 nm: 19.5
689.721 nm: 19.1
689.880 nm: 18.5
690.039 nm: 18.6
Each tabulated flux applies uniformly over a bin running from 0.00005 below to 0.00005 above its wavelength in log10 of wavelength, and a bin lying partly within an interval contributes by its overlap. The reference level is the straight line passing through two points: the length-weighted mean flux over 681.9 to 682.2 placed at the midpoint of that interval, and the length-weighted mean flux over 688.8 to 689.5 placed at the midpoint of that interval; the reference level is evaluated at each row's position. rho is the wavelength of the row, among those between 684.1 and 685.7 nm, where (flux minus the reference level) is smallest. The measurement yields 684.185 nm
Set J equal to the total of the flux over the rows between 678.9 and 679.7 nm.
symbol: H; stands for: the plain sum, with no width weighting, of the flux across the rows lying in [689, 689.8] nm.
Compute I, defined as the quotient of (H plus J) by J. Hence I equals 2.03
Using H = 95.1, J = 92.3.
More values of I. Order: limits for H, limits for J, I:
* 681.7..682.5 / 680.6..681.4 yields 2.01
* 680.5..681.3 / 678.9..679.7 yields 2.00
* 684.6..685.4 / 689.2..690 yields 1.98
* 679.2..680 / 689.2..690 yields 1.99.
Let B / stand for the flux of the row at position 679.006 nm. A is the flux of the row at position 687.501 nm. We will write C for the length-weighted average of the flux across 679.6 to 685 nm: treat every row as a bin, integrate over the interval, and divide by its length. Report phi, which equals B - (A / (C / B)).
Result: 0.0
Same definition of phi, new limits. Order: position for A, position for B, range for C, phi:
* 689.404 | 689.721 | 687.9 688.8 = 0.4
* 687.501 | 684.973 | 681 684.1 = 0.1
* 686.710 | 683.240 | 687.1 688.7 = 0.6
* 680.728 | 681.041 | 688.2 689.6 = 0.5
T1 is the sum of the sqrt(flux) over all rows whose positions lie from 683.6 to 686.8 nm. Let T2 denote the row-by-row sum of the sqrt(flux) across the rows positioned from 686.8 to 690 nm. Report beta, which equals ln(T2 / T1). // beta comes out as 0.015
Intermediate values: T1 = 85.8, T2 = 87.0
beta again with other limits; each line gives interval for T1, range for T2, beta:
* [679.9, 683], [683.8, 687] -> -0.005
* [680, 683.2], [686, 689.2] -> 0.007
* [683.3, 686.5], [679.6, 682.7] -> 0.004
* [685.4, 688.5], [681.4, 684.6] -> -0.006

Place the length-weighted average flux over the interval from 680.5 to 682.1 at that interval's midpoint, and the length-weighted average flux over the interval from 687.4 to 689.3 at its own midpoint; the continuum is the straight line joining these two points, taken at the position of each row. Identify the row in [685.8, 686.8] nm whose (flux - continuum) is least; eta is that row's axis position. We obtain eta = 686.394 nm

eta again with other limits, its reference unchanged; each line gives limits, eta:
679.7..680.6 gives 680.258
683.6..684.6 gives 684.185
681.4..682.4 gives 682.140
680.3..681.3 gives 680.885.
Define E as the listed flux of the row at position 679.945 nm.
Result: 18.9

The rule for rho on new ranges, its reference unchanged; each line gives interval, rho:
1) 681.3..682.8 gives 682.611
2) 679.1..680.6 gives 680.258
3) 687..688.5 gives 687.976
